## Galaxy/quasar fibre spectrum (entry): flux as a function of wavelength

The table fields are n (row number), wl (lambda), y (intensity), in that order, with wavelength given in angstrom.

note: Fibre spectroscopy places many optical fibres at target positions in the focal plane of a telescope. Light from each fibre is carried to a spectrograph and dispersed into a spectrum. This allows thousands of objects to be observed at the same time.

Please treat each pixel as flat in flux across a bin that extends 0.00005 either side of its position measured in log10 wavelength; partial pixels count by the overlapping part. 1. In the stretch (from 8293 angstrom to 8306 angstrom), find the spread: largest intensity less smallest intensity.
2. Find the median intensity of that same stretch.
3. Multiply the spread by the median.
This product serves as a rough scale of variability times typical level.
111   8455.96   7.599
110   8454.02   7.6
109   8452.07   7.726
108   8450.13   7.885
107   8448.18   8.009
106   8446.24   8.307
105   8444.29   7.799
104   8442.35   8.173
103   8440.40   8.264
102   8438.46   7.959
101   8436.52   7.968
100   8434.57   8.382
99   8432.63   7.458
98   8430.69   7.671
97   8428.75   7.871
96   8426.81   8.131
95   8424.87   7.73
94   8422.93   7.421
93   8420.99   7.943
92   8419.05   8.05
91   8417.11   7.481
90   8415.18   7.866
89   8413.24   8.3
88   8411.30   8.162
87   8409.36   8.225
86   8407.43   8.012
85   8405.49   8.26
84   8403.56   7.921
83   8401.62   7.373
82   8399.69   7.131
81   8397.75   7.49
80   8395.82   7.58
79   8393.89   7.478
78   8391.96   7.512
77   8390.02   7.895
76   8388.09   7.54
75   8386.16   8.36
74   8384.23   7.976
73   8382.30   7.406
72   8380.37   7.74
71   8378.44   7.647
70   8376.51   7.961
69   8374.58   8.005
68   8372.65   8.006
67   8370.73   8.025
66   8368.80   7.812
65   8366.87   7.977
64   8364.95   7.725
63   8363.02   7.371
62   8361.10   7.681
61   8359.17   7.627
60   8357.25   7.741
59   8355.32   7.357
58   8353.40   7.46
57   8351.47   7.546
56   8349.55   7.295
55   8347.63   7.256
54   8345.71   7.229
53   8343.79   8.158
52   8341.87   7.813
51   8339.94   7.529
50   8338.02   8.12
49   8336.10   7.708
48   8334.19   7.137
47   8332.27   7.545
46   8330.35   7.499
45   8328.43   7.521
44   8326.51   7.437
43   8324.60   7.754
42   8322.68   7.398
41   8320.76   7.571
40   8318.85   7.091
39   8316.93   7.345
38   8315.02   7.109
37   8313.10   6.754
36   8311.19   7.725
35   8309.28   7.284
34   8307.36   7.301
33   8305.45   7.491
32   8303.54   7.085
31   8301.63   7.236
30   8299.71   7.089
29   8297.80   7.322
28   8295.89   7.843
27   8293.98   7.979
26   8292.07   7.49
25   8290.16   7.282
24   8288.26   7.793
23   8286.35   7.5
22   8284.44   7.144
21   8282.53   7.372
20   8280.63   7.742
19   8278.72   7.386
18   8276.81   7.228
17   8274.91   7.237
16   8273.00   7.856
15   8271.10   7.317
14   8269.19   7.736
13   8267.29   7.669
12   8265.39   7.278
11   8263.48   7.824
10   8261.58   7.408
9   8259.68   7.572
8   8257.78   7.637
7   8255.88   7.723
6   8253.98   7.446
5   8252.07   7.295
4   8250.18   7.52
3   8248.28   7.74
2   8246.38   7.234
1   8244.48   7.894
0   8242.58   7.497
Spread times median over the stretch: 7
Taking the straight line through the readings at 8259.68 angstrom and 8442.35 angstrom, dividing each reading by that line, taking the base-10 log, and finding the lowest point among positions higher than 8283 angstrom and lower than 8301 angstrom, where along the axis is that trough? 8299.71 angstrom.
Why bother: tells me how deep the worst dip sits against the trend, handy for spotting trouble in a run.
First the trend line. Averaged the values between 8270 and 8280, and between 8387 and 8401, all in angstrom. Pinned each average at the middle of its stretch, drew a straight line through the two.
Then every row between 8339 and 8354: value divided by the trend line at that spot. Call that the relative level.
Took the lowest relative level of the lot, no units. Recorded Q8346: 0.967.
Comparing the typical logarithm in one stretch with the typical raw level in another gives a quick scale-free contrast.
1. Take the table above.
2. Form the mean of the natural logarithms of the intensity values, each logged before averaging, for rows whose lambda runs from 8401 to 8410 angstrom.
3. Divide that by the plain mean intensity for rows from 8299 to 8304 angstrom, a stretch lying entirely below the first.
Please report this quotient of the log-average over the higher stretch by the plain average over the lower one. 0.291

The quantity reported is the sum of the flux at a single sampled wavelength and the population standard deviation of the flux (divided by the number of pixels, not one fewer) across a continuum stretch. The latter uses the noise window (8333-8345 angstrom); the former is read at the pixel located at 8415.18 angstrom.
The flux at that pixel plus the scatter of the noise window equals 8.2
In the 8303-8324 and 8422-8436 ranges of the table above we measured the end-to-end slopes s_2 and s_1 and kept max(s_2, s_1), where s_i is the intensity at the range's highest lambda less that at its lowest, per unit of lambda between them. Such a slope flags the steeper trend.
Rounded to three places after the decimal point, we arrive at 0.083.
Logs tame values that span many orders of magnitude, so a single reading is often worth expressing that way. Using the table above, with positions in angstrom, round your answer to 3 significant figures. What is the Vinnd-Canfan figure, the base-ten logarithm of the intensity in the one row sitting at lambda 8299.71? 0.851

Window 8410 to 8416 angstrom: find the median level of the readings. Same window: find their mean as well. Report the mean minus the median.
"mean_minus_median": -0.053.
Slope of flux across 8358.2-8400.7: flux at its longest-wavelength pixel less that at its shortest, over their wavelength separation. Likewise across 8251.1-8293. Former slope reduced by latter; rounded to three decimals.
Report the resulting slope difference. -0.017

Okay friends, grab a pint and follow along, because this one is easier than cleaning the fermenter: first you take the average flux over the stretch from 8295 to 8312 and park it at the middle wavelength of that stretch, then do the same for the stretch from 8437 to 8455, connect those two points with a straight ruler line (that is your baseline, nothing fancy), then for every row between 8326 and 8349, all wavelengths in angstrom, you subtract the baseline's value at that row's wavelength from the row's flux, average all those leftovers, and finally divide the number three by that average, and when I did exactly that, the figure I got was 46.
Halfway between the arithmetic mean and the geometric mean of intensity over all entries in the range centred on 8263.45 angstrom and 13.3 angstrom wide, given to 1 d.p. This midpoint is 7.6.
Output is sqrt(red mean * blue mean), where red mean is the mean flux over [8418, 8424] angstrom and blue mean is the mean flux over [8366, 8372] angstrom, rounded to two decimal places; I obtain 7.87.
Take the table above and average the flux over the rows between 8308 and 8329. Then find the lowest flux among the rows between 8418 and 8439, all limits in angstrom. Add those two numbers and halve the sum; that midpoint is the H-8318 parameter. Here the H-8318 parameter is 7.39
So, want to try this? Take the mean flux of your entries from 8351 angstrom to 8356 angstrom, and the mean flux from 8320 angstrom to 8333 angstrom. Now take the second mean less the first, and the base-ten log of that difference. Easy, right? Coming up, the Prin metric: -1.1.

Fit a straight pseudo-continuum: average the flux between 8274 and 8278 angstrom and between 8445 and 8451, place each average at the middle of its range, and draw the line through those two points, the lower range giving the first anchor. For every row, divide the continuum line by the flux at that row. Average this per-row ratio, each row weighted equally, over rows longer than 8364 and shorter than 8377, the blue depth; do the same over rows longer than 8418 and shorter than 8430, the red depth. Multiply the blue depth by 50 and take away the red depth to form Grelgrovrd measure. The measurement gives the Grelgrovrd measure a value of 47.5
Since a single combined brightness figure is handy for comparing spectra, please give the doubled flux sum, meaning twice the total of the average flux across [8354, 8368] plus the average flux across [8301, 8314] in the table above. 29.8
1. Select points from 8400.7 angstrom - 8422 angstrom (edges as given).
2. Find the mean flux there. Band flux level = 8.0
